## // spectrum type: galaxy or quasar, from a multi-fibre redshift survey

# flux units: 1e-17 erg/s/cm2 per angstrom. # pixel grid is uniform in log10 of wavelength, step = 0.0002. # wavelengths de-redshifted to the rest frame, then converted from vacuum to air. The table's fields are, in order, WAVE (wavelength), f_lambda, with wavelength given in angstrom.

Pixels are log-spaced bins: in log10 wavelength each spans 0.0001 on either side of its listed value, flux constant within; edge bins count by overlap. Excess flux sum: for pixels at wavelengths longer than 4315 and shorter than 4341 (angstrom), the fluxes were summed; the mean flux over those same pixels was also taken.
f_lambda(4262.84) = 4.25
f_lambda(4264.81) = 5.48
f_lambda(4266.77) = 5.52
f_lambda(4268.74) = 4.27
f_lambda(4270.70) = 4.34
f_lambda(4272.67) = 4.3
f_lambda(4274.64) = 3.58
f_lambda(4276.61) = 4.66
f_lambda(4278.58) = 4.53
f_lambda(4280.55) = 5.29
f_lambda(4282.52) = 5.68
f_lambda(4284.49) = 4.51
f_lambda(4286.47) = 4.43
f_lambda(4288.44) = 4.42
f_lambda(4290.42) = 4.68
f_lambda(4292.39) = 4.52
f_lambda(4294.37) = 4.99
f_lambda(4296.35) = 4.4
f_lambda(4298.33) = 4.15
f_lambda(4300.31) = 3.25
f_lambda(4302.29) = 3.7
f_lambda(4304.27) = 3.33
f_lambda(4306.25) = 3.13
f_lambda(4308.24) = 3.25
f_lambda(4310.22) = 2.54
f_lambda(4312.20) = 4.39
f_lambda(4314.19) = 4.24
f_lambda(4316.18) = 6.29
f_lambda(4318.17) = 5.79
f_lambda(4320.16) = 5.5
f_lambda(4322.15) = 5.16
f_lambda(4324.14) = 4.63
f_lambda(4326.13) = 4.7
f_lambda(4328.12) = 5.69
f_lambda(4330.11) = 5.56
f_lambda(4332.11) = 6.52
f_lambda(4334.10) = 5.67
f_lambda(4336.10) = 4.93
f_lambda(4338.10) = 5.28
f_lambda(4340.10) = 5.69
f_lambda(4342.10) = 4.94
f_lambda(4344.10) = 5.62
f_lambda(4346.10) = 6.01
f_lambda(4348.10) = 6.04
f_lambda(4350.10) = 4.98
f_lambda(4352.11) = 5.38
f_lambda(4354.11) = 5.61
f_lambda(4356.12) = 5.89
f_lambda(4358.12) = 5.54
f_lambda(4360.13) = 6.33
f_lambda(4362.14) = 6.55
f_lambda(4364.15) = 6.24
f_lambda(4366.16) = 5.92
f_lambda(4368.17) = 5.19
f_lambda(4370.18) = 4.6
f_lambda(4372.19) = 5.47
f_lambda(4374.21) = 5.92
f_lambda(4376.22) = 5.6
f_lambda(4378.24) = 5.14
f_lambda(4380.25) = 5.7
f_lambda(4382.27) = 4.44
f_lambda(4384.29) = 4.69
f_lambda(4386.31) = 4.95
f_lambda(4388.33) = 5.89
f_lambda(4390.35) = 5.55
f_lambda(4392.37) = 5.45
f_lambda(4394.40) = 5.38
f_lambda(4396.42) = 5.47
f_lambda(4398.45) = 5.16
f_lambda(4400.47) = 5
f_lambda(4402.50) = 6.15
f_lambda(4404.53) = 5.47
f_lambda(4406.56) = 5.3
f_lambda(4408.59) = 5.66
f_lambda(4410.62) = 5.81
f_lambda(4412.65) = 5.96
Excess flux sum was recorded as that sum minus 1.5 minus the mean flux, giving 64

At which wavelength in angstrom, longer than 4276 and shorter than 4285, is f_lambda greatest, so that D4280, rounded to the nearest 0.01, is 4282.52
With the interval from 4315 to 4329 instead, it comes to 4316.18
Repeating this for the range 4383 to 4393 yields 4388.33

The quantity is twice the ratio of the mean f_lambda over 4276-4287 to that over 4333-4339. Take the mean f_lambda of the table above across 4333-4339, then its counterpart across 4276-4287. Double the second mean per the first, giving 1.83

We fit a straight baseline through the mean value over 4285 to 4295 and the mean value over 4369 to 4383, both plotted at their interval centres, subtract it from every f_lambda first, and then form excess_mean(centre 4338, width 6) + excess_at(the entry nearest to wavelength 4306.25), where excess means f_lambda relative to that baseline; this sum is -1.27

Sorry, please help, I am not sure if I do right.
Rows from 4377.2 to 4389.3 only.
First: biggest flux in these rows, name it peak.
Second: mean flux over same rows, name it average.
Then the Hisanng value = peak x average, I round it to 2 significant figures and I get 30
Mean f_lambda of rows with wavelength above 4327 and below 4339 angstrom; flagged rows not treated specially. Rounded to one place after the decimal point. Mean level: 5.6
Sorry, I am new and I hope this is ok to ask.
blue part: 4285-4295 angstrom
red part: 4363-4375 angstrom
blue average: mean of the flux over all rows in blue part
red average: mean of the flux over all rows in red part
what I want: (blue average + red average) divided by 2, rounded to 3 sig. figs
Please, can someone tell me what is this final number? 5.08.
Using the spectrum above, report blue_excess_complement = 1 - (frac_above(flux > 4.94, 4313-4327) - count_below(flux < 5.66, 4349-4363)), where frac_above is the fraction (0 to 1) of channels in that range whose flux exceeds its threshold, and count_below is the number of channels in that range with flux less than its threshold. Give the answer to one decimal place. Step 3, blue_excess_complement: 4.4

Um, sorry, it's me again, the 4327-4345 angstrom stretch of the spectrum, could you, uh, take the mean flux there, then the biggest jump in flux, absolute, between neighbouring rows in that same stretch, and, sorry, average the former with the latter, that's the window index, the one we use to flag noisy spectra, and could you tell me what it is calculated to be 3.25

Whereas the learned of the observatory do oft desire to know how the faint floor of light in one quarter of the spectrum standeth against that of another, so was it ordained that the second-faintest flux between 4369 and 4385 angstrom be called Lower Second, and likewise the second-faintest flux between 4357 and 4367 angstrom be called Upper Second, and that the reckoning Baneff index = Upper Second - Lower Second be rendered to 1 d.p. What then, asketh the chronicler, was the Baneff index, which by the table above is 1.3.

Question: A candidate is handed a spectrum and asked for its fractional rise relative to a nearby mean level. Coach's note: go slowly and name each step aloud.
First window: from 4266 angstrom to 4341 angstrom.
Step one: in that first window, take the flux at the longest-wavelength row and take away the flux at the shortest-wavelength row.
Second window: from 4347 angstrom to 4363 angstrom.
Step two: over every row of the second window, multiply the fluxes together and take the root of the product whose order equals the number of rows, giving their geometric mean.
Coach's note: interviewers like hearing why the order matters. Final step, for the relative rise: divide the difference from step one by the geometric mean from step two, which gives 0.03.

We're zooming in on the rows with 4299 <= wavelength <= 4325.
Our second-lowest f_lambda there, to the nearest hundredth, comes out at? 3.13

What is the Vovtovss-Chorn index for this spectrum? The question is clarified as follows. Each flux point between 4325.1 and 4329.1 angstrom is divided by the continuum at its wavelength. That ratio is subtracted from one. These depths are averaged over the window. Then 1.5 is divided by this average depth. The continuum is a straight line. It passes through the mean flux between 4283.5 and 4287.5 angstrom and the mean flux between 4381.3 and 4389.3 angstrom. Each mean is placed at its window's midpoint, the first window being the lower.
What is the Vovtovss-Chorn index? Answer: -14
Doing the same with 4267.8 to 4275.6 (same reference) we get 24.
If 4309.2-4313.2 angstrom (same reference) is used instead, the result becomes 6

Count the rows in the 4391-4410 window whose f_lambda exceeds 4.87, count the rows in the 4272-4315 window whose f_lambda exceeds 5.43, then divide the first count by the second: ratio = 9.0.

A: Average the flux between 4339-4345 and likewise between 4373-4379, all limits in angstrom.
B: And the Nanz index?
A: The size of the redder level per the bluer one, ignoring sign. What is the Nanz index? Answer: 1.03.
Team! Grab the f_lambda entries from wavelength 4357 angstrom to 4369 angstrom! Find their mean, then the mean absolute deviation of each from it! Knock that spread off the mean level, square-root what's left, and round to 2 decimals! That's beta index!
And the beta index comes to 2.36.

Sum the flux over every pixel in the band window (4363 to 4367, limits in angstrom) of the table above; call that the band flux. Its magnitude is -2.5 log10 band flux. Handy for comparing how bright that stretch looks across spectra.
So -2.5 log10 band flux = -2.71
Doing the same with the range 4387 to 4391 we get -2.65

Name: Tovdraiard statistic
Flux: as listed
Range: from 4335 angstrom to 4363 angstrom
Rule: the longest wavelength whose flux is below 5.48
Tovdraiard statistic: 4352.11 angstrom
